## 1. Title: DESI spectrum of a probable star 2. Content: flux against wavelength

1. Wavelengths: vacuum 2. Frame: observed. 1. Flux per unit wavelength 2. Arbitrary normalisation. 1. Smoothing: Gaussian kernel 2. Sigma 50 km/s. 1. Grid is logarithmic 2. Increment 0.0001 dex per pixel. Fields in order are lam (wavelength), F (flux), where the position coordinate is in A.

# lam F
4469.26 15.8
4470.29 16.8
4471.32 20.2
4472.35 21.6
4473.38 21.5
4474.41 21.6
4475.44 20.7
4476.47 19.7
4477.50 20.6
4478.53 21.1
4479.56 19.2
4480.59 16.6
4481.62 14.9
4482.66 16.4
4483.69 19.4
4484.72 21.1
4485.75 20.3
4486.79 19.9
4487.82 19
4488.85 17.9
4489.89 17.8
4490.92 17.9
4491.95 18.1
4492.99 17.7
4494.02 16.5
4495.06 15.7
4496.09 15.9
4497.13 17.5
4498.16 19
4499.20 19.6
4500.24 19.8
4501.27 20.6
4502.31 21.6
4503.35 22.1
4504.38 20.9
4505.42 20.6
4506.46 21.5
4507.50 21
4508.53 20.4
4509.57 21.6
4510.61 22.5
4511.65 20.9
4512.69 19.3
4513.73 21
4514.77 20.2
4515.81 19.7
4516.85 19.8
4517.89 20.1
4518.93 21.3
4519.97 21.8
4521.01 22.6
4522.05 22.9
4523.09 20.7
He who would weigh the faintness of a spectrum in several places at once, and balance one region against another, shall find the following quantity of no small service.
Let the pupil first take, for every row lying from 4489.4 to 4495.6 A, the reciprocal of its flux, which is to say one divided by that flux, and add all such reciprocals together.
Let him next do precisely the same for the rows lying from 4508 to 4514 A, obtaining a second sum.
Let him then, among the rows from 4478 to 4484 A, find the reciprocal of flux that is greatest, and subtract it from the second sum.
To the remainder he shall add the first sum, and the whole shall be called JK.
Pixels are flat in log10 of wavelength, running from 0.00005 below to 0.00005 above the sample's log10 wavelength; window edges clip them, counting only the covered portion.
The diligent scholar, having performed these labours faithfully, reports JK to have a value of 0.57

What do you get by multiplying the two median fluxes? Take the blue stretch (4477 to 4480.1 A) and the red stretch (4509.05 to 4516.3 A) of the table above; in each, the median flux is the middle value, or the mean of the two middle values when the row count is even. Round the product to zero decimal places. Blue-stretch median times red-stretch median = 431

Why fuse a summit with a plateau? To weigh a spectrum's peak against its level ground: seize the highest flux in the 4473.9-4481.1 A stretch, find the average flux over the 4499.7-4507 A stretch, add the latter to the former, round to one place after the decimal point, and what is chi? 42.6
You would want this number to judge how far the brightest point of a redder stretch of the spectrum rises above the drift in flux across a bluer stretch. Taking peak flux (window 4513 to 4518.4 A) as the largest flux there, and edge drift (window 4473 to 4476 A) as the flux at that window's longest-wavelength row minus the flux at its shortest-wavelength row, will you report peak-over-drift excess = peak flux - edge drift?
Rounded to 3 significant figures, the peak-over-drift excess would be 21.8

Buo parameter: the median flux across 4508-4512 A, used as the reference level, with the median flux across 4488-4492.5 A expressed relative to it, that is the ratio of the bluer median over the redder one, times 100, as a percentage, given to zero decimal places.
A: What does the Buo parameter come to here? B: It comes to 84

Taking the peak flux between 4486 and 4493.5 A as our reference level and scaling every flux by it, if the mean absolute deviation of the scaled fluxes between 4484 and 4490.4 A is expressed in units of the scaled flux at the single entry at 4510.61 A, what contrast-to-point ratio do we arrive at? 0.0489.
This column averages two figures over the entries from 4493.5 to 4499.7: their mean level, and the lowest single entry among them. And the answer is 16.5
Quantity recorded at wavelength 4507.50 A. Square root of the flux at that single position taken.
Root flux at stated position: 4.58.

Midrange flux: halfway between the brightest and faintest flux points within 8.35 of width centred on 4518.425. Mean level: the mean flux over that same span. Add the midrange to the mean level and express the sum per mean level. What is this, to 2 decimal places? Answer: 2.01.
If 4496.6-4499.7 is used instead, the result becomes 1.99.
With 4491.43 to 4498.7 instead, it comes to 2.01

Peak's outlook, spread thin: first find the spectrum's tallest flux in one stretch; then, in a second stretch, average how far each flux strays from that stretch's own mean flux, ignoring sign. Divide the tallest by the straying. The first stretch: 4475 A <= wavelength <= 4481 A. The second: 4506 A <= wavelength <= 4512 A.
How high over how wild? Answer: 38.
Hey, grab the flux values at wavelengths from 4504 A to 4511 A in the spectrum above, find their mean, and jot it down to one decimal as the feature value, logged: 21.2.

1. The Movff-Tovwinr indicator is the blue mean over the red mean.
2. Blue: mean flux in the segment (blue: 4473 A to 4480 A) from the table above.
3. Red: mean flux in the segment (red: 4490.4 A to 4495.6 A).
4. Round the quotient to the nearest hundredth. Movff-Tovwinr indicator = 1.20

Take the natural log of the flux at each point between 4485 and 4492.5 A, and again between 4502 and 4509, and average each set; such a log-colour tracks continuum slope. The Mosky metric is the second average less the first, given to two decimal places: 0.12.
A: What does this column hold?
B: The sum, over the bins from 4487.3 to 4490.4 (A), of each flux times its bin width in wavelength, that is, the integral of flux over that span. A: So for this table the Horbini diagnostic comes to 57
